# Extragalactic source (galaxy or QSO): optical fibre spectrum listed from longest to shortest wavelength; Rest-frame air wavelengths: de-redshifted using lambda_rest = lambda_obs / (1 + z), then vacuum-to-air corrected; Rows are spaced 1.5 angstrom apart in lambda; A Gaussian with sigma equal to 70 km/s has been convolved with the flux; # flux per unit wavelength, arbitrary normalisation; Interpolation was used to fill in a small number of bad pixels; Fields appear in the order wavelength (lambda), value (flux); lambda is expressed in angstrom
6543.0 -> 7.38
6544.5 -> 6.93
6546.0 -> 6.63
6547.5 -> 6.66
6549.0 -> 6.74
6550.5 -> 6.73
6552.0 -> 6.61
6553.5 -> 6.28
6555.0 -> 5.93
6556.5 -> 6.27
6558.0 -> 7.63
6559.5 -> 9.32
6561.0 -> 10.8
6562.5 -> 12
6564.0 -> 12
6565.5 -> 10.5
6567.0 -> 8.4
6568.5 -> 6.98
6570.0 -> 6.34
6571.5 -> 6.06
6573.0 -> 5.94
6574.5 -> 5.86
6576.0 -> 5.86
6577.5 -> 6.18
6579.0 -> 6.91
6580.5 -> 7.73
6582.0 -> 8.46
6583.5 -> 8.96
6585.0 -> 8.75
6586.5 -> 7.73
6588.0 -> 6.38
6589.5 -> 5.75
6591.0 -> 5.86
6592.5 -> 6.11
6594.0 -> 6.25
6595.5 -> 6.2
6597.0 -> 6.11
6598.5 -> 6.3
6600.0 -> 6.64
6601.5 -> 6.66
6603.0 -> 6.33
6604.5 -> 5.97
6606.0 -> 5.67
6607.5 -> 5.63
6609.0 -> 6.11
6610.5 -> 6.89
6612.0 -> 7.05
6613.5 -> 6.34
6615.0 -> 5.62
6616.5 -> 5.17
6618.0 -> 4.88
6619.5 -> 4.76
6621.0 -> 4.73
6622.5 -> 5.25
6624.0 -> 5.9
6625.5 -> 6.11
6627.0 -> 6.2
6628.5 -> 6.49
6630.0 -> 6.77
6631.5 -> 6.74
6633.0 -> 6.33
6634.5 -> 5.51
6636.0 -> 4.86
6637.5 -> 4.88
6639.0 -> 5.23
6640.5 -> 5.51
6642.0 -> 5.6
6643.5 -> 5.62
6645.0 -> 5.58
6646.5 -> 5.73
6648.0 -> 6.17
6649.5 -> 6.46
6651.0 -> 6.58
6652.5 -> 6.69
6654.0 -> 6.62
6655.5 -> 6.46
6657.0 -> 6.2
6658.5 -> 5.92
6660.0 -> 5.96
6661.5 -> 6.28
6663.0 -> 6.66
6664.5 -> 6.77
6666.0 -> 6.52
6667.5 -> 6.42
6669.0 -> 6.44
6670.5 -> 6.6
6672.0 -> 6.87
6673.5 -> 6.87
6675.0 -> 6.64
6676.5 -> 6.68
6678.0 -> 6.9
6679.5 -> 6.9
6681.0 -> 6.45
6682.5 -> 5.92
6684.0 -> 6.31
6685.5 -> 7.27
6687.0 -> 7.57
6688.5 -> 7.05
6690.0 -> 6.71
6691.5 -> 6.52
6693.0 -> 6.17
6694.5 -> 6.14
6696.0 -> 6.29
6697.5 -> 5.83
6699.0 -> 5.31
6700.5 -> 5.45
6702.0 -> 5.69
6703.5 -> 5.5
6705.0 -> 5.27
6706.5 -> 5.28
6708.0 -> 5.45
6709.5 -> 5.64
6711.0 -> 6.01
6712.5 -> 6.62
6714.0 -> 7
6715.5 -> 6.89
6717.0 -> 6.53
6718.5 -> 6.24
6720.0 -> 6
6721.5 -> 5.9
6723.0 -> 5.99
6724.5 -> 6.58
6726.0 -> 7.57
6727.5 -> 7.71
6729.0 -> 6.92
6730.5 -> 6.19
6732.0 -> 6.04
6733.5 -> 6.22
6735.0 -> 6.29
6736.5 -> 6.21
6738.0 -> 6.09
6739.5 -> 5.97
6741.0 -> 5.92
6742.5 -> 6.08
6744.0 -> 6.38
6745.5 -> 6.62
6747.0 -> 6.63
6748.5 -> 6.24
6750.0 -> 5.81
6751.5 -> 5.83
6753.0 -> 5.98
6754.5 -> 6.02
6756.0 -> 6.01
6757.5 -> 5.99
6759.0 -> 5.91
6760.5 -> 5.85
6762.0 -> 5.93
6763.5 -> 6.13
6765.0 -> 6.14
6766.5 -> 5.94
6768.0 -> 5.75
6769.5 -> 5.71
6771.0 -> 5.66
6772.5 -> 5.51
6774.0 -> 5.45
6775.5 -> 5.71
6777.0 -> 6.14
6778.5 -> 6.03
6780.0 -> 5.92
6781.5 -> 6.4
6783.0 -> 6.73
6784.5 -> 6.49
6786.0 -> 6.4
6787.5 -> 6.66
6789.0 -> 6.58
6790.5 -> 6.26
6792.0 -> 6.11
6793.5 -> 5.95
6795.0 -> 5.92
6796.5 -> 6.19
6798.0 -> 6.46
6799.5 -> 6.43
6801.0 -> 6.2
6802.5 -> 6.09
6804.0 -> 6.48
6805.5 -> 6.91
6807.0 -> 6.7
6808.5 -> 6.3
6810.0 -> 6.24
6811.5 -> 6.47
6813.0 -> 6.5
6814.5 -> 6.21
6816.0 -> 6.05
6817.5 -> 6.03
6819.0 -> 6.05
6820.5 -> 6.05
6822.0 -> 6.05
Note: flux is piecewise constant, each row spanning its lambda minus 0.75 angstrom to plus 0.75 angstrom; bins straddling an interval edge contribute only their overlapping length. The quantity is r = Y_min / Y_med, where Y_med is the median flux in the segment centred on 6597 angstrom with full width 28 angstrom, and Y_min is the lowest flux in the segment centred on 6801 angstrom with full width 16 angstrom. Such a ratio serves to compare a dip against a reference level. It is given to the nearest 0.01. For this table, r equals 0.95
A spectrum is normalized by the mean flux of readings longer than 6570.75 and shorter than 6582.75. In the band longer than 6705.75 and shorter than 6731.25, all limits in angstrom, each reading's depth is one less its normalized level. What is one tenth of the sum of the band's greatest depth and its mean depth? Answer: 0.024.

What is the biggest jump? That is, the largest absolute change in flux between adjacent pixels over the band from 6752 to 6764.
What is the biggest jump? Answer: 0.20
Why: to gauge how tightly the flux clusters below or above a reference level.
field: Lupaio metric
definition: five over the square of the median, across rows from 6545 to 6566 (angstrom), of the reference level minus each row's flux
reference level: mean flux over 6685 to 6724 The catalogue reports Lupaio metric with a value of 15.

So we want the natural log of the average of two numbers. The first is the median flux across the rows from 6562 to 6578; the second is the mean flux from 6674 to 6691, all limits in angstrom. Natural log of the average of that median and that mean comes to 1.88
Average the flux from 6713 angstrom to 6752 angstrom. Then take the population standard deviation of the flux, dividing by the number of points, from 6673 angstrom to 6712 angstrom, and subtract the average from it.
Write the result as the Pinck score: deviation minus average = -5.7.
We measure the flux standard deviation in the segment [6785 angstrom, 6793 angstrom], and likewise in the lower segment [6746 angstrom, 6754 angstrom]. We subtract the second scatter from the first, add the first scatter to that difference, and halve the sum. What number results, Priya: 0.05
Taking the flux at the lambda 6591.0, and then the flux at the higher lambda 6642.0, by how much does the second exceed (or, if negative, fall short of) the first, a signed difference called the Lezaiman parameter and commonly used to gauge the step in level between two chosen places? -0.26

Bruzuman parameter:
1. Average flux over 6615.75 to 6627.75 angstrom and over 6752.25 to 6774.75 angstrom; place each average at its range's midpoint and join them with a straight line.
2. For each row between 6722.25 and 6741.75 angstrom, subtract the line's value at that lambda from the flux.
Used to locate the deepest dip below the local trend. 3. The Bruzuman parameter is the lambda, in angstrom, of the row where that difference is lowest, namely 6741.0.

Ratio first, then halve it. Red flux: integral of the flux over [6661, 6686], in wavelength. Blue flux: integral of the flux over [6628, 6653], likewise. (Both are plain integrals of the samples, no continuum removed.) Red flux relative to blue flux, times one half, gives 0.6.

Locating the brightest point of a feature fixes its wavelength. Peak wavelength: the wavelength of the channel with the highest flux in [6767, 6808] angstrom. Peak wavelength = 6805.5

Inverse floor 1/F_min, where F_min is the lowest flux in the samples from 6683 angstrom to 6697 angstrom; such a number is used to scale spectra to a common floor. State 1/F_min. 0.163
